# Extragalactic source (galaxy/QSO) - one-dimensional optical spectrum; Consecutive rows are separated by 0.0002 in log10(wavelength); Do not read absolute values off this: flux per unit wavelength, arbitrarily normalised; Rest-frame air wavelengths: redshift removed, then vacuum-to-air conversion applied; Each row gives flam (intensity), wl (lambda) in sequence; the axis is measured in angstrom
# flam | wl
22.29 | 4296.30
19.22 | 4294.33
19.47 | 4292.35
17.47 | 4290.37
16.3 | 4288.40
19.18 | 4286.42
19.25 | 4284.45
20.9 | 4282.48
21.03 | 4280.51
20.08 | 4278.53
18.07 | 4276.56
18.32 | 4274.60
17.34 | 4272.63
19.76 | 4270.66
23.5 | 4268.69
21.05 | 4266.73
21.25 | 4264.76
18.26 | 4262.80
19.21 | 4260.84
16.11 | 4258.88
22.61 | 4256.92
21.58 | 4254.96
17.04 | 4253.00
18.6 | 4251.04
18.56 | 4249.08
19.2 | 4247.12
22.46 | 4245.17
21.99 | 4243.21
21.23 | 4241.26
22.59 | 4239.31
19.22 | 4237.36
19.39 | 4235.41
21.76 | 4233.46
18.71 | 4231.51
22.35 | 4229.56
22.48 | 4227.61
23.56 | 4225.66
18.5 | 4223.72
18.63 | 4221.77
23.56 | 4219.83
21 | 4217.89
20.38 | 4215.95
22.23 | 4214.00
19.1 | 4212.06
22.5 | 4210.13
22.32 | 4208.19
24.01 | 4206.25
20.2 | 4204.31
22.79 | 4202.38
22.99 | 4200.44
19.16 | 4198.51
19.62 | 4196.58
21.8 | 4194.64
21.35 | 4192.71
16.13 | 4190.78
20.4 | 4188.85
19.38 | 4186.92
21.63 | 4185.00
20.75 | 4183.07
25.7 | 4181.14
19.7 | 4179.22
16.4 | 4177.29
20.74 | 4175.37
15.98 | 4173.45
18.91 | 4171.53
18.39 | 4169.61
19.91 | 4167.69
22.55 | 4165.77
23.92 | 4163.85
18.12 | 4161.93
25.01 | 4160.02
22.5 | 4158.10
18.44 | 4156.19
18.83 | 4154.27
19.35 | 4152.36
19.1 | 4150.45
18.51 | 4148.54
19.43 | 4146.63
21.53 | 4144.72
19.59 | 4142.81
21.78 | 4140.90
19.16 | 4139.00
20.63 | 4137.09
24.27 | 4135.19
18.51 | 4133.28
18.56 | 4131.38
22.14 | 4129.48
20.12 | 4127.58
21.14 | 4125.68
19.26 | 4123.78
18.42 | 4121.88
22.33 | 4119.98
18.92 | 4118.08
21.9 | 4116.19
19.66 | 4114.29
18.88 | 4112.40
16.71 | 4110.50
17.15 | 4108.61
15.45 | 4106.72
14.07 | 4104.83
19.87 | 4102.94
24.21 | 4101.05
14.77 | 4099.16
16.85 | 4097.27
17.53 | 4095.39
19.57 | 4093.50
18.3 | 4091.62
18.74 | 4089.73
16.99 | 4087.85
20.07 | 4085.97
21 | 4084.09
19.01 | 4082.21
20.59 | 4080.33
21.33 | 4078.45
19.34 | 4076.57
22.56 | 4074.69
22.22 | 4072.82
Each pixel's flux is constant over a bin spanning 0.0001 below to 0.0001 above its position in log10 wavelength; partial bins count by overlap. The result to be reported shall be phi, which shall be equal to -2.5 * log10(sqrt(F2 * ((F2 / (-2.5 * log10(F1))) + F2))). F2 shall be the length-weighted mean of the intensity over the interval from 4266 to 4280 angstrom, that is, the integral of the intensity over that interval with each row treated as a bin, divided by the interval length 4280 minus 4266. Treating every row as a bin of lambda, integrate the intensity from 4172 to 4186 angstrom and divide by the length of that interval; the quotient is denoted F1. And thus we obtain -3.04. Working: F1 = 20.1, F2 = 19.7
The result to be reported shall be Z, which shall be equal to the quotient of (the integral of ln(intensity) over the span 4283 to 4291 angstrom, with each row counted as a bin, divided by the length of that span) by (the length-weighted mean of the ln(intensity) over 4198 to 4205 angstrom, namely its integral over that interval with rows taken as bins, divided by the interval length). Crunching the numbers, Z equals 0.95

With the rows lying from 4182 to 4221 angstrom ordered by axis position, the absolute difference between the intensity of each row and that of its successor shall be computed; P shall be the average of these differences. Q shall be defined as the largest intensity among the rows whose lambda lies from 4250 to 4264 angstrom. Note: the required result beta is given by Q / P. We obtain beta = 10.6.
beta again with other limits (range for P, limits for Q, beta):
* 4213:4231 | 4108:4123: 10.9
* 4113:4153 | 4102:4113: 9.2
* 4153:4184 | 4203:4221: 6.9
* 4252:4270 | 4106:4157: 8.9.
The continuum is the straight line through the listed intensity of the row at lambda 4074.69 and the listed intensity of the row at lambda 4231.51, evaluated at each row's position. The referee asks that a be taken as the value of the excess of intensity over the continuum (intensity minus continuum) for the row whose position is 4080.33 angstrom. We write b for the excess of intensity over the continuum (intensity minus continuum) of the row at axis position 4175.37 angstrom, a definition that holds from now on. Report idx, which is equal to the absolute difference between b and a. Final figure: 2.5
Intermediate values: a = -2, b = 0.7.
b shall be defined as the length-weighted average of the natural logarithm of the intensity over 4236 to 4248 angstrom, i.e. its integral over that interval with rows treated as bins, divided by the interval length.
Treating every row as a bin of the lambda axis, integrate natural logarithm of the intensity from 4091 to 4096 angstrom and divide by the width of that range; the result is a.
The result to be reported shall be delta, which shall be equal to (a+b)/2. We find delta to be 2.984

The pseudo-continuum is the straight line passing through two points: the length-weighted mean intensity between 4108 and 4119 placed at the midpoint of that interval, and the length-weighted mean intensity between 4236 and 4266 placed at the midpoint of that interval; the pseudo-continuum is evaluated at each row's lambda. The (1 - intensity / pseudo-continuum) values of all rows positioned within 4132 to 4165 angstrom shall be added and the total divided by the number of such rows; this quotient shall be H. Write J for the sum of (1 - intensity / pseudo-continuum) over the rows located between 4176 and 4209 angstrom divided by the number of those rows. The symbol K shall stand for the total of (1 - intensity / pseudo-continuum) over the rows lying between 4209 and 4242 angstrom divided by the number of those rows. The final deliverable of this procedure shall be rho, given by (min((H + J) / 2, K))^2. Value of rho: 0.0045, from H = -0.068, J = -0.066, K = -0.06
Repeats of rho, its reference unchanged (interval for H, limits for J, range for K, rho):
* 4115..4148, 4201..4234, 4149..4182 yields 0.0062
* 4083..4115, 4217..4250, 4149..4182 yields 0.0021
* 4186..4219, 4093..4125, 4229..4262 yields 0.0006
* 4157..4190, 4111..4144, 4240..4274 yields 0.0041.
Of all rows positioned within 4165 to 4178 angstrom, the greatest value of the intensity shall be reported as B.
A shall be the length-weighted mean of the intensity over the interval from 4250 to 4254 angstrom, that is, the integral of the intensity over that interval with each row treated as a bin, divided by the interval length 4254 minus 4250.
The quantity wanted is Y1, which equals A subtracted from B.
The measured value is 4.7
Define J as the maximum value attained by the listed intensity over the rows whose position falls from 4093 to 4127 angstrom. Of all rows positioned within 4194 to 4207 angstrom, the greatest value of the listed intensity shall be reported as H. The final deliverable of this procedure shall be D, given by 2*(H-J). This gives 0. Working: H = 24.01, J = 24.21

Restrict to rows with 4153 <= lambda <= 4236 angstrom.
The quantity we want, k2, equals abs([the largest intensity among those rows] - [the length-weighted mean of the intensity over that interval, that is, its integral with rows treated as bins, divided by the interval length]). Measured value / 5.0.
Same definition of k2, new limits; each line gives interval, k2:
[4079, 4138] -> 5.0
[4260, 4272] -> 3.1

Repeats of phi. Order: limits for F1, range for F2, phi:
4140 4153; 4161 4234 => -3.09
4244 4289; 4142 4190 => -3.06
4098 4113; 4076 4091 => -3.02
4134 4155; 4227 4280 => -3.06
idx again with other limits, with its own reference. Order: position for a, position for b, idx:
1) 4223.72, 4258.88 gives 1.5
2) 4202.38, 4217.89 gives 1.4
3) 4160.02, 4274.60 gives 3.9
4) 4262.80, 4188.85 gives 0.3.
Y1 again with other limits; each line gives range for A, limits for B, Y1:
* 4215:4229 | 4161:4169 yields 2.7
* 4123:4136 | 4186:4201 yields 2.4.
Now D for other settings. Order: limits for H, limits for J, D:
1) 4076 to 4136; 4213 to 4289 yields 1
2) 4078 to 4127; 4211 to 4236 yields 1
